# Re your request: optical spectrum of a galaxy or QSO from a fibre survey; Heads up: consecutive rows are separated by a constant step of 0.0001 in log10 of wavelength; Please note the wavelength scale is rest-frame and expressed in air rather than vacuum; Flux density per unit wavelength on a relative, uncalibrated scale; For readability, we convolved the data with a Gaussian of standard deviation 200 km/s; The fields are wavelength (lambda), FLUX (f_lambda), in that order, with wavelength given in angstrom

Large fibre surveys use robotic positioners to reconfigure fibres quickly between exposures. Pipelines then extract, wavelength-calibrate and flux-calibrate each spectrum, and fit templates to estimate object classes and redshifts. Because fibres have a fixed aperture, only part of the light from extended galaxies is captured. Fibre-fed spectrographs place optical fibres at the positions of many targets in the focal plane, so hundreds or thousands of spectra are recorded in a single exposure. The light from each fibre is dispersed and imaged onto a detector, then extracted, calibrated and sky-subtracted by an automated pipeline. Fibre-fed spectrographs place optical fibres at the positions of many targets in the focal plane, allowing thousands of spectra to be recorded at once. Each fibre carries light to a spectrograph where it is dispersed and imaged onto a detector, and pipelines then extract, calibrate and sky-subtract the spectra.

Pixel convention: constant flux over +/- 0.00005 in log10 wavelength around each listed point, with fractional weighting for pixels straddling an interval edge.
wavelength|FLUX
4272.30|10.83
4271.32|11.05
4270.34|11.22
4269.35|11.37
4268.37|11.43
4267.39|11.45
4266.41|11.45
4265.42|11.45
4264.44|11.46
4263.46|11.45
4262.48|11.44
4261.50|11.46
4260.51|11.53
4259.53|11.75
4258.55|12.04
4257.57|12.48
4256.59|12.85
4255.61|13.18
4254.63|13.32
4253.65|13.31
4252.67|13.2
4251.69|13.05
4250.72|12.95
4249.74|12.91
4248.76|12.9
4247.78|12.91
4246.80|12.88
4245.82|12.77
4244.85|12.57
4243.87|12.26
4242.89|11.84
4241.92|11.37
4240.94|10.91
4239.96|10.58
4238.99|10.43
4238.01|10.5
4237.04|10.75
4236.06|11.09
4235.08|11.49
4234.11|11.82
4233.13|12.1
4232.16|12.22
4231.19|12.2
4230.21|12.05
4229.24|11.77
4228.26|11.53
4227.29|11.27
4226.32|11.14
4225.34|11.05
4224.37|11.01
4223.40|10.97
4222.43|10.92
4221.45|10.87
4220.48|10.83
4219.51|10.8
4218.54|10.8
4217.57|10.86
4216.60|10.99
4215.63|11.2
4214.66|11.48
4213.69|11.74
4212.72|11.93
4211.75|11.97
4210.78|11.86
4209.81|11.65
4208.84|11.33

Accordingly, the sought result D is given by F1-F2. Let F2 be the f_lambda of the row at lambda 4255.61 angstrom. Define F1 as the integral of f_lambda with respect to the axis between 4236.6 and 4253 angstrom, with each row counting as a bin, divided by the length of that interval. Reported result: -1.1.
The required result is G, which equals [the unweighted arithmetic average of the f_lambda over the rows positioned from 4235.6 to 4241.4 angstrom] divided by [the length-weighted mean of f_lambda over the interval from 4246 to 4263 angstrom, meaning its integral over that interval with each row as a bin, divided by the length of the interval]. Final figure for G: 0.85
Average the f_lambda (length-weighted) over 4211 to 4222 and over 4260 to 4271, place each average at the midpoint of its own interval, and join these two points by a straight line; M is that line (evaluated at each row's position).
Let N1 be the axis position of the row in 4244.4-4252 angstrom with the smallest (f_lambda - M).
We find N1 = 4244.85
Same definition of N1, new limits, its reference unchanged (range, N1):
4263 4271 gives 4270.34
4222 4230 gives 4222.43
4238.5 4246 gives 4238.99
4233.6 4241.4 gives 4238.99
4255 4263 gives 4262.48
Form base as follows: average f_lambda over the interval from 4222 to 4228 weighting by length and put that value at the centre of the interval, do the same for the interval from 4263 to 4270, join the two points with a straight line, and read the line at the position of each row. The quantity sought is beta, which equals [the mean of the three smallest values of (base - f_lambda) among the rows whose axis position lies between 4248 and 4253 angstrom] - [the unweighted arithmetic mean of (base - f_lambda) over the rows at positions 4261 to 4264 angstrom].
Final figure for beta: -1.70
